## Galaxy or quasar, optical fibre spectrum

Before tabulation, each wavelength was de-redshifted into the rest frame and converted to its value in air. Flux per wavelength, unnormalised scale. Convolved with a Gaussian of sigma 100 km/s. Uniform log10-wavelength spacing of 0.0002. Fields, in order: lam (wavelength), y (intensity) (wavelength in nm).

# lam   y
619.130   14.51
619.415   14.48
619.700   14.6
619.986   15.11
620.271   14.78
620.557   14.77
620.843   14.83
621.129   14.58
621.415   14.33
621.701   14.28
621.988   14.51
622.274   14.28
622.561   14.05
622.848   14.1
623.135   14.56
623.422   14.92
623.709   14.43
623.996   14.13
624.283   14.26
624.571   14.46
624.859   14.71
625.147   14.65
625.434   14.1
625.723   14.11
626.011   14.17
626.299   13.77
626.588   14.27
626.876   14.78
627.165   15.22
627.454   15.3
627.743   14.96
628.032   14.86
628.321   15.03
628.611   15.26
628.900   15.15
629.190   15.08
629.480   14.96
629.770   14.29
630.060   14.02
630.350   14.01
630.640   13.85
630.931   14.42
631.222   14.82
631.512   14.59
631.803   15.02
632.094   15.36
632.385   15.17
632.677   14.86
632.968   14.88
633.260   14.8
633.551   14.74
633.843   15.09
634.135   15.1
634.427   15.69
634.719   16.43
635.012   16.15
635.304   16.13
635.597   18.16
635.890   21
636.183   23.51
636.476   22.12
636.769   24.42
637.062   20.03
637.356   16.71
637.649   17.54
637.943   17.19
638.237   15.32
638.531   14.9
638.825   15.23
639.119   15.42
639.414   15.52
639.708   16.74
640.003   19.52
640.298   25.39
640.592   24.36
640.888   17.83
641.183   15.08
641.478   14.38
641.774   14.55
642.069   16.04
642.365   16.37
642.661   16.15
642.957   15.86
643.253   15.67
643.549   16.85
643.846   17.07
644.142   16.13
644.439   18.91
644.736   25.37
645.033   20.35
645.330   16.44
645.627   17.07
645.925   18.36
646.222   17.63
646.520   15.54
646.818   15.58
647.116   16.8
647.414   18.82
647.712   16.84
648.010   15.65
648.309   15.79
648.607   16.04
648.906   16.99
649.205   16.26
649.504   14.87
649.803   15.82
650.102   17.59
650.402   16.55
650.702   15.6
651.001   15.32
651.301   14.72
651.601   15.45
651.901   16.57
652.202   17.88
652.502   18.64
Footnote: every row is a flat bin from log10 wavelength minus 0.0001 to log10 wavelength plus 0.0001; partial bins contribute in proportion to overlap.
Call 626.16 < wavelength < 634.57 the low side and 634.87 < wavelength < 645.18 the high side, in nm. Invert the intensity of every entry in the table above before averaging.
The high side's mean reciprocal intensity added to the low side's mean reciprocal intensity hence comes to 0.125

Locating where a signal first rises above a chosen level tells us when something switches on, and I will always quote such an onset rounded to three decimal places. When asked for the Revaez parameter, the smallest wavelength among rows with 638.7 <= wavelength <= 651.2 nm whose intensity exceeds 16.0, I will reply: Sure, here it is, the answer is 639.708 nm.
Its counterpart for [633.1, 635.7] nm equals 634.719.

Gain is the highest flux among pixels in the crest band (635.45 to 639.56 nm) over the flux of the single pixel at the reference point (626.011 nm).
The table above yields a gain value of 1.7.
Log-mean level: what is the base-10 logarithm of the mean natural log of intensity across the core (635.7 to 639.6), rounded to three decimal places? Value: 0.462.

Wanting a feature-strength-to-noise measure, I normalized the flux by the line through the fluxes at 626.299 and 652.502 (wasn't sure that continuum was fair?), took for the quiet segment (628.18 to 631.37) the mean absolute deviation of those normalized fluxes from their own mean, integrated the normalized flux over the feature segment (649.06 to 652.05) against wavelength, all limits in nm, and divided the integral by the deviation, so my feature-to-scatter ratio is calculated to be 65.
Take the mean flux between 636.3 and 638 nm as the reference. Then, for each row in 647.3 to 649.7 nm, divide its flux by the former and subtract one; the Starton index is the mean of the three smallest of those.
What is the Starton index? -0.22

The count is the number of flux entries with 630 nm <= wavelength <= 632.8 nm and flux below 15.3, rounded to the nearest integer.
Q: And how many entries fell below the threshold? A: 9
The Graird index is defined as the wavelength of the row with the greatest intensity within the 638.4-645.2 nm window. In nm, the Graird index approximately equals 640.298 nm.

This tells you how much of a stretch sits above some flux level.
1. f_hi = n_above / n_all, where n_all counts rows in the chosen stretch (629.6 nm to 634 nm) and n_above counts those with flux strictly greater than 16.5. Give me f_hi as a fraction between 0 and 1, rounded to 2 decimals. 0.00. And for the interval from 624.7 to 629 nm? 0.00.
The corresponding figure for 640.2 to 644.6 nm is 0.40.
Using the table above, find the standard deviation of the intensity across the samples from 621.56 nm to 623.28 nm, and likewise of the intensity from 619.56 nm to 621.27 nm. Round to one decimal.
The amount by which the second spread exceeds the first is 0.0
